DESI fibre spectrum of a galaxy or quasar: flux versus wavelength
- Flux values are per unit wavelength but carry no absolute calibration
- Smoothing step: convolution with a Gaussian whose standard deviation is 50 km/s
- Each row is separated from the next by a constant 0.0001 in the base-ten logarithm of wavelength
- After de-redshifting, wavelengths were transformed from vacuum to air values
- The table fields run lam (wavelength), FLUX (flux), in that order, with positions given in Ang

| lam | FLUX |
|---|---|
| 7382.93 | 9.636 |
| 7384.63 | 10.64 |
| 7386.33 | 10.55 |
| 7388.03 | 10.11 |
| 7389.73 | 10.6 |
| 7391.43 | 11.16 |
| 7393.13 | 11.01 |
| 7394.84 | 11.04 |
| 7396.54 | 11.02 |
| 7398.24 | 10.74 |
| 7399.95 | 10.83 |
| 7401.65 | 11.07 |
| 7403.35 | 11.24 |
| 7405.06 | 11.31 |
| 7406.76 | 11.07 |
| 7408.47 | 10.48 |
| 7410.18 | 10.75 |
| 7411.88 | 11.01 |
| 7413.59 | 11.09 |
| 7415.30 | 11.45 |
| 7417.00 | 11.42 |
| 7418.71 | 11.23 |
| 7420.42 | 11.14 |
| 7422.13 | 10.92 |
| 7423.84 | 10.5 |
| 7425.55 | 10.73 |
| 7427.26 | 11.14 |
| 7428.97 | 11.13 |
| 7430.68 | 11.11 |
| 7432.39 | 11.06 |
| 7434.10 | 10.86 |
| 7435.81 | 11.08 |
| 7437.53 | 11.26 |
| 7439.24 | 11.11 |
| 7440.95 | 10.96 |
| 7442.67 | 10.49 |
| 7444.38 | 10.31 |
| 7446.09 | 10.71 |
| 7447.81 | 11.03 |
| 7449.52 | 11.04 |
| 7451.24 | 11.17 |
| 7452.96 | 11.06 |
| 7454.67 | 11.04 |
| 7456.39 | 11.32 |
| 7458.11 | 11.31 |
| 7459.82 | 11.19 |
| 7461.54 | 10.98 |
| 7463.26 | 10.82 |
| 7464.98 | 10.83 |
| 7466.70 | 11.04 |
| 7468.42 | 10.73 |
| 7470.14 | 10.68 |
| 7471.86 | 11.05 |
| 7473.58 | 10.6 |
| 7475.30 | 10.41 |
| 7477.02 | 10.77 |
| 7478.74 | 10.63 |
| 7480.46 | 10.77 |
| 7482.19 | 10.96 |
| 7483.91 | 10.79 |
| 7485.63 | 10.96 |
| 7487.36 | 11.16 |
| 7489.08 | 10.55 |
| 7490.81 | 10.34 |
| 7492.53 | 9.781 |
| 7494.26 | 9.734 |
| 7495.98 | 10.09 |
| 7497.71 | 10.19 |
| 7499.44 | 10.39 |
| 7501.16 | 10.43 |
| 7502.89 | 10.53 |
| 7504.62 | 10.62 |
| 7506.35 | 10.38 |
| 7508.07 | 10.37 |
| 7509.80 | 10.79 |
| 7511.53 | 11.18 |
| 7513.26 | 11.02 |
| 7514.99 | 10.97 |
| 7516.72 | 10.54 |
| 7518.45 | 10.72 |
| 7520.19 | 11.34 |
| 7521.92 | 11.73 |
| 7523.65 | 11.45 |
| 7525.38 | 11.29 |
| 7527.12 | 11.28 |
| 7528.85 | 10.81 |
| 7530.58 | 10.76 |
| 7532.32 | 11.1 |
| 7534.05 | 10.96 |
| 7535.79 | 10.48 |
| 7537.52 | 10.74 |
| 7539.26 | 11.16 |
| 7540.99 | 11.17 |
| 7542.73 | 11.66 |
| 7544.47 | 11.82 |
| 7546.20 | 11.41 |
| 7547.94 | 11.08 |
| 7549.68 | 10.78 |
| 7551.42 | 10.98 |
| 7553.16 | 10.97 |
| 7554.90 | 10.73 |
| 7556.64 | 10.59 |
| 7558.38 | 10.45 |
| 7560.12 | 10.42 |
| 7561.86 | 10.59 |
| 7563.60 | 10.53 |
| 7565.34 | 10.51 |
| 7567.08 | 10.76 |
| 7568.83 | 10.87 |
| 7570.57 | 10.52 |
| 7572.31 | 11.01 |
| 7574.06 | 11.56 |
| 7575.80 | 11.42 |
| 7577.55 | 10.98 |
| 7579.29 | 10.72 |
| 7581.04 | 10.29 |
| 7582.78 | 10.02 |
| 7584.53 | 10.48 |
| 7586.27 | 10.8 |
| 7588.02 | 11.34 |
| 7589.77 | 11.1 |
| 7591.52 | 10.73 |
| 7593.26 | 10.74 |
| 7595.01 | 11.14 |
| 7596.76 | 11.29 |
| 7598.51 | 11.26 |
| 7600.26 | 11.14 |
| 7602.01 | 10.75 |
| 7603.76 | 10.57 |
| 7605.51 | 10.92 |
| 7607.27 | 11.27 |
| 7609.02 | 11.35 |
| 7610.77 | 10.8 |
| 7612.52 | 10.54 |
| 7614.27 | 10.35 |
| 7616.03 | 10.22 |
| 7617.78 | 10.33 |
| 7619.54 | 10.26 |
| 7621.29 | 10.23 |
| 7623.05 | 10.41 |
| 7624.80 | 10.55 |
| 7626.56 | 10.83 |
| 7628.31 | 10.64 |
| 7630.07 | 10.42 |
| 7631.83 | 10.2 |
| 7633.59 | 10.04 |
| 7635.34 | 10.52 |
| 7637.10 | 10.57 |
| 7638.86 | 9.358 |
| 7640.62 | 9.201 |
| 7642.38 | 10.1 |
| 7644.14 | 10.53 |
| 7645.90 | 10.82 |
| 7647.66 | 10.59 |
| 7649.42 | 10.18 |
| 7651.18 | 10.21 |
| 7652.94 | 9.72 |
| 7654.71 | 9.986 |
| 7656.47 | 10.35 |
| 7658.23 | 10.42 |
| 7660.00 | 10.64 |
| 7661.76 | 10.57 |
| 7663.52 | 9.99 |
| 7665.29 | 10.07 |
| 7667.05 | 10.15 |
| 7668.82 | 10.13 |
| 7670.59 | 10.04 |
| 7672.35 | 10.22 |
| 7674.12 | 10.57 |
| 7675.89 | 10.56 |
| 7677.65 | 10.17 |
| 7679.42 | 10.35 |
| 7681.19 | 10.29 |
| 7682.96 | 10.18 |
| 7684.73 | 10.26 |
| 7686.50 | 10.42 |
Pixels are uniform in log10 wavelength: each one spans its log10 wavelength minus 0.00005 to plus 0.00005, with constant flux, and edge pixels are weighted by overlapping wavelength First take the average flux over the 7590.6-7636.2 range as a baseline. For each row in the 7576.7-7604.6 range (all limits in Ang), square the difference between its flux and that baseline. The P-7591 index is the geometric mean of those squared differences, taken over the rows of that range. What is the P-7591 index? 0.05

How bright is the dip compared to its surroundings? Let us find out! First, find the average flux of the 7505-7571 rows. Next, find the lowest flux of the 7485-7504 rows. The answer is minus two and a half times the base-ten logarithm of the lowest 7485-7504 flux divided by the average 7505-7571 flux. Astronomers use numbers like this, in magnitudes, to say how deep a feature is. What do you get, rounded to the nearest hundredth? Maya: 0.12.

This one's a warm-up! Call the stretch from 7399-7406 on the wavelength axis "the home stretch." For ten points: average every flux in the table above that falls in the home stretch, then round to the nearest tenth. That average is 11.1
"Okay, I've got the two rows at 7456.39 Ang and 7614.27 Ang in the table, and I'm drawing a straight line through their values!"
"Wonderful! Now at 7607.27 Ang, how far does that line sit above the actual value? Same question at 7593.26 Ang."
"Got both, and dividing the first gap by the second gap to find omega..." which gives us 3.4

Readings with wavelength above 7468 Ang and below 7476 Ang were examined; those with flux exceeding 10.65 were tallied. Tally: 3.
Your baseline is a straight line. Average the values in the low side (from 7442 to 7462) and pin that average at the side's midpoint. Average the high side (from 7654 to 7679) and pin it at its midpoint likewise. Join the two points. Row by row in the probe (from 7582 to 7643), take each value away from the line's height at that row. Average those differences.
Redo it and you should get -0.13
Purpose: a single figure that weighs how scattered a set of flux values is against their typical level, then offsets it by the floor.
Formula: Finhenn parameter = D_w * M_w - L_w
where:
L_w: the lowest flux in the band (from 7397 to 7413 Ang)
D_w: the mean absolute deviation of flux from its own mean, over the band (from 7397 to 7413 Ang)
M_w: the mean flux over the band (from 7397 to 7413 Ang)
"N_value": -8.1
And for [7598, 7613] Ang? -7.6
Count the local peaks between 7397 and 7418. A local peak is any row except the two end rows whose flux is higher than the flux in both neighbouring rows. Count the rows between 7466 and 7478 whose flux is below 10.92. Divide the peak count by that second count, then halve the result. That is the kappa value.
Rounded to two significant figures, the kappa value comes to 0.20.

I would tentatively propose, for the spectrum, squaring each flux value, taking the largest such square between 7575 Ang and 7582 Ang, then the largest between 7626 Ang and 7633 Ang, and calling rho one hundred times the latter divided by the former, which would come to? 90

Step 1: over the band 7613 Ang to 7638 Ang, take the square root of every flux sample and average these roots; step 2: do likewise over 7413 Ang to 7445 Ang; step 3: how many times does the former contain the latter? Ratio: 0.972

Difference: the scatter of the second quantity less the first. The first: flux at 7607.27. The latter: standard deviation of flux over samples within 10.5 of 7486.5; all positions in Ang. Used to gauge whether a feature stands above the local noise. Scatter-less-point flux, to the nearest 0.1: -10.8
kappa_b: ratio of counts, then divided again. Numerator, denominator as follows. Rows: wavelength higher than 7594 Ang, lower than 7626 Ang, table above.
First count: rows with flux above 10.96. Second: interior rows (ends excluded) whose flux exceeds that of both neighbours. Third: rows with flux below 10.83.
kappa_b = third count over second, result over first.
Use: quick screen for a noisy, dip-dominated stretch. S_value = 0.61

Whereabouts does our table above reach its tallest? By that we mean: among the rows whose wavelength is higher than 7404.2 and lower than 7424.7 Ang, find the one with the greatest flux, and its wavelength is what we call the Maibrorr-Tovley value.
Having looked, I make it 7415.30 Ang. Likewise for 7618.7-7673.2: 7626.56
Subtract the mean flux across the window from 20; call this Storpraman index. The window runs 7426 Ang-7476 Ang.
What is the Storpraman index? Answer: 9.05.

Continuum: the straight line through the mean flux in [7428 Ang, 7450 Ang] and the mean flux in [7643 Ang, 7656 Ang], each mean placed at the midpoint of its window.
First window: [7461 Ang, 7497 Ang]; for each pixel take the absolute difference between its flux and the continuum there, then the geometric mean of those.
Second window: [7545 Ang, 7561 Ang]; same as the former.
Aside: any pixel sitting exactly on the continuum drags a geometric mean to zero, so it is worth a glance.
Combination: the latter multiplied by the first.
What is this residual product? 0.031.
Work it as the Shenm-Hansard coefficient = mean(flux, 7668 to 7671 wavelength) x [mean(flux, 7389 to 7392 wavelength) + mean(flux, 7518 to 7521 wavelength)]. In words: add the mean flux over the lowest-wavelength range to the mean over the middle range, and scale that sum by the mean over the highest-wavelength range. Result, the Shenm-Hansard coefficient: 221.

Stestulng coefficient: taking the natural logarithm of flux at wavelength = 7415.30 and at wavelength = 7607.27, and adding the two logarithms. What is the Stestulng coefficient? 4.86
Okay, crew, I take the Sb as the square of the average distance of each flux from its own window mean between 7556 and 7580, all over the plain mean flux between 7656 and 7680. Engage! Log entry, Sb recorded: 0.0074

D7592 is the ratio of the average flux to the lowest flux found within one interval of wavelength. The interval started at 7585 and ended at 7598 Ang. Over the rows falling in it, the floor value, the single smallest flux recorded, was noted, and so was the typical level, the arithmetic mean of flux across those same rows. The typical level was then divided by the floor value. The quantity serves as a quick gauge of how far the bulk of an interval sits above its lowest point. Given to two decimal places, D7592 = 1.03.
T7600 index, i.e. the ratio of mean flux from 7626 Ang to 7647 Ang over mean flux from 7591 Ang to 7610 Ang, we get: 0.93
